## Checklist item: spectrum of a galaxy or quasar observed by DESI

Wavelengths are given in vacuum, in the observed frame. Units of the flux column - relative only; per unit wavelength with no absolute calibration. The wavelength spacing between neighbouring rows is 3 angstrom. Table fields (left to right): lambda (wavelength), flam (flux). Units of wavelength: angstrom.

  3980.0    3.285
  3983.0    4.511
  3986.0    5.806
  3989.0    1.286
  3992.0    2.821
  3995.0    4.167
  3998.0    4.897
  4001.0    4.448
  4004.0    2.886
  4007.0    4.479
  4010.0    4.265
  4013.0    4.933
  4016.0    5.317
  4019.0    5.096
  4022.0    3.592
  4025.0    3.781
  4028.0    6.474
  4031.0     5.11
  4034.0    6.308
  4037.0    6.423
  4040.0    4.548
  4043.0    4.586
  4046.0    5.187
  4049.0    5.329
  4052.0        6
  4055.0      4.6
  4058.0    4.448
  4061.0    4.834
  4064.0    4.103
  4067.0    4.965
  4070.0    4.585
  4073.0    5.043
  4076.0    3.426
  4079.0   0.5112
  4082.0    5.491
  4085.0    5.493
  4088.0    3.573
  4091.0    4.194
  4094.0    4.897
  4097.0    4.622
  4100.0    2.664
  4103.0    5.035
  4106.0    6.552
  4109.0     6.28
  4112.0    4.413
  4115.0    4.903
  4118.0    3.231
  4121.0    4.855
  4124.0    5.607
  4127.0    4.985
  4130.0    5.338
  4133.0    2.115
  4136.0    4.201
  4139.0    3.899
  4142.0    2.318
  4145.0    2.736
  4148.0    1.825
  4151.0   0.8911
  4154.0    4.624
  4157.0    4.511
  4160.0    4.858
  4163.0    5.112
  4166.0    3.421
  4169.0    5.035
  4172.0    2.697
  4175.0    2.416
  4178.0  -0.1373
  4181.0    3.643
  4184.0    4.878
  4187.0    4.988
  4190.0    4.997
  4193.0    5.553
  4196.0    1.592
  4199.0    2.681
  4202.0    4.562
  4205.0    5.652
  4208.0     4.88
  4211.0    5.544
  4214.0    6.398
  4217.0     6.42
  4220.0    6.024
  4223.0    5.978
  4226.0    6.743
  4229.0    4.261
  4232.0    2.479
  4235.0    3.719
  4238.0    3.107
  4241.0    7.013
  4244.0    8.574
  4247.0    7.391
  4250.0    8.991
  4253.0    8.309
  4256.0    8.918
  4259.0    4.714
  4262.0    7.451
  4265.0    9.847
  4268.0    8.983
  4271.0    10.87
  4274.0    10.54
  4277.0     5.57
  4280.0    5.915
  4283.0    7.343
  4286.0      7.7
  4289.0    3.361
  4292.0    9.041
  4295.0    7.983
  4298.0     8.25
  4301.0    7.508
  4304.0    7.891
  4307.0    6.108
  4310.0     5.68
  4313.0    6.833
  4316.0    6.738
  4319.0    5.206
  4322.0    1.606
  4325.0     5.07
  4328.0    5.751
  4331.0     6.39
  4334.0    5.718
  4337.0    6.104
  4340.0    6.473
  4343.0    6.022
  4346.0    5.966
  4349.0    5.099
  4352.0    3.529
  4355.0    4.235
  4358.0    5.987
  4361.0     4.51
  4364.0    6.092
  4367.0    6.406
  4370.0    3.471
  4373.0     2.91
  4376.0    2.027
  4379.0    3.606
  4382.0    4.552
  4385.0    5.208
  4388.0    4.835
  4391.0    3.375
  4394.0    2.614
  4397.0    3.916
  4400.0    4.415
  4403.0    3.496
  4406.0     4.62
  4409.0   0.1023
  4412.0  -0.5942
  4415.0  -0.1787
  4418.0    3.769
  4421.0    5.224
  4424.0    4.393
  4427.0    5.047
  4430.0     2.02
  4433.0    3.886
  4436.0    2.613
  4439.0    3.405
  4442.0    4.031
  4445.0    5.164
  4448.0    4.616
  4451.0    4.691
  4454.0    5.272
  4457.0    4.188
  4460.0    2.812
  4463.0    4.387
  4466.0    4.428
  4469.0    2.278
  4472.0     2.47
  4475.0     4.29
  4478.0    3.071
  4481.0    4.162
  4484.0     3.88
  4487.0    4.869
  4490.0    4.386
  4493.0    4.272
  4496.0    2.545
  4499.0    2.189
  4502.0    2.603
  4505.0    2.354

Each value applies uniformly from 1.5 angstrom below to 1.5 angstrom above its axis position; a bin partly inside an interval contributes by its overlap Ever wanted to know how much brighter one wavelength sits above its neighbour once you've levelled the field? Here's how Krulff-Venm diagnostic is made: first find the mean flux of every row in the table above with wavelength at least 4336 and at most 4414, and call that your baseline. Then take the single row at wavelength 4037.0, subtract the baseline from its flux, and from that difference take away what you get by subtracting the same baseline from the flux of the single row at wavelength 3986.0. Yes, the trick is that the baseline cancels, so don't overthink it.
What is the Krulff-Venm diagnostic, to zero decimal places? 1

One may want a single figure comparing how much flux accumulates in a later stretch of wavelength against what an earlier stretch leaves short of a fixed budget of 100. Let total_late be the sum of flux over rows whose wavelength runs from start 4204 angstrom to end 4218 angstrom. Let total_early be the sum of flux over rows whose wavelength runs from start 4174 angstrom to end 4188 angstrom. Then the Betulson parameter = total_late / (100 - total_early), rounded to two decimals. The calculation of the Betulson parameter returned 0.34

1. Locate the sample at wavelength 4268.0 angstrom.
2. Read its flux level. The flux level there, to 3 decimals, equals 8.983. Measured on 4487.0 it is 4.869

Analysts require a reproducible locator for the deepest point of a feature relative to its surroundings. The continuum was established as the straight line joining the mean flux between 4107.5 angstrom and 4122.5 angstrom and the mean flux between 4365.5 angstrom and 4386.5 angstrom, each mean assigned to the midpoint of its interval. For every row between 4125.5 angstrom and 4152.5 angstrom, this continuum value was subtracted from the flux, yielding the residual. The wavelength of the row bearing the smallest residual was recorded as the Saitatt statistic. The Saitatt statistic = 4151.0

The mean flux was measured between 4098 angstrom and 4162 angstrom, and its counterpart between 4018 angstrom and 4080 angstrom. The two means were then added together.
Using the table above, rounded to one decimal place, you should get 8.8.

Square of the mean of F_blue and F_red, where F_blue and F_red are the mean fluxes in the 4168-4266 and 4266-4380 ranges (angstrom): 32.1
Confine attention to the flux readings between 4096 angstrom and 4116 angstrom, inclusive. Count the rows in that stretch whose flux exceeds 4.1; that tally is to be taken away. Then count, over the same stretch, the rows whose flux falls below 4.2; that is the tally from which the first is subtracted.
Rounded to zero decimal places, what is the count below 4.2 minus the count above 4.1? -5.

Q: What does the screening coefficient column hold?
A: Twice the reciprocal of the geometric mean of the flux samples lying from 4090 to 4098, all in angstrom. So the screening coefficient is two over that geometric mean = 0.4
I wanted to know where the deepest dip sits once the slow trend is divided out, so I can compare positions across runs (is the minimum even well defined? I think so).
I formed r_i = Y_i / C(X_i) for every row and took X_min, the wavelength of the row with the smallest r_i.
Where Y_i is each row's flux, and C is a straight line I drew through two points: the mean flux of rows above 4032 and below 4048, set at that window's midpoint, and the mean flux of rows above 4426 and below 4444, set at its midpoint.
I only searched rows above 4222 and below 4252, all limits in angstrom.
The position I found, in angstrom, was 4232.0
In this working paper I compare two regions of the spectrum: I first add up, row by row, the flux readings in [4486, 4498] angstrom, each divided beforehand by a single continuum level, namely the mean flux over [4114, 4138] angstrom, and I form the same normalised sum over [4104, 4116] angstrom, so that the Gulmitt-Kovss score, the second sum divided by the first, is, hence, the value 1.4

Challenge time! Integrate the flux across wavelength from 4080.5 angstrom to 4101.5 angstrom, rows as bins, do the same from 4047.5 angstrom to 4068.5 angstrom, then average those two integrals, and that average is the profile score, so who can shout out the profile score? 98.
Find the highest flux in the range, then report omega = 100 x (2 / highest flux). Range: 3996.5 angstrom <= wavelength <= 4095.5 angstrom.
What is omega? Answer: 30.9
